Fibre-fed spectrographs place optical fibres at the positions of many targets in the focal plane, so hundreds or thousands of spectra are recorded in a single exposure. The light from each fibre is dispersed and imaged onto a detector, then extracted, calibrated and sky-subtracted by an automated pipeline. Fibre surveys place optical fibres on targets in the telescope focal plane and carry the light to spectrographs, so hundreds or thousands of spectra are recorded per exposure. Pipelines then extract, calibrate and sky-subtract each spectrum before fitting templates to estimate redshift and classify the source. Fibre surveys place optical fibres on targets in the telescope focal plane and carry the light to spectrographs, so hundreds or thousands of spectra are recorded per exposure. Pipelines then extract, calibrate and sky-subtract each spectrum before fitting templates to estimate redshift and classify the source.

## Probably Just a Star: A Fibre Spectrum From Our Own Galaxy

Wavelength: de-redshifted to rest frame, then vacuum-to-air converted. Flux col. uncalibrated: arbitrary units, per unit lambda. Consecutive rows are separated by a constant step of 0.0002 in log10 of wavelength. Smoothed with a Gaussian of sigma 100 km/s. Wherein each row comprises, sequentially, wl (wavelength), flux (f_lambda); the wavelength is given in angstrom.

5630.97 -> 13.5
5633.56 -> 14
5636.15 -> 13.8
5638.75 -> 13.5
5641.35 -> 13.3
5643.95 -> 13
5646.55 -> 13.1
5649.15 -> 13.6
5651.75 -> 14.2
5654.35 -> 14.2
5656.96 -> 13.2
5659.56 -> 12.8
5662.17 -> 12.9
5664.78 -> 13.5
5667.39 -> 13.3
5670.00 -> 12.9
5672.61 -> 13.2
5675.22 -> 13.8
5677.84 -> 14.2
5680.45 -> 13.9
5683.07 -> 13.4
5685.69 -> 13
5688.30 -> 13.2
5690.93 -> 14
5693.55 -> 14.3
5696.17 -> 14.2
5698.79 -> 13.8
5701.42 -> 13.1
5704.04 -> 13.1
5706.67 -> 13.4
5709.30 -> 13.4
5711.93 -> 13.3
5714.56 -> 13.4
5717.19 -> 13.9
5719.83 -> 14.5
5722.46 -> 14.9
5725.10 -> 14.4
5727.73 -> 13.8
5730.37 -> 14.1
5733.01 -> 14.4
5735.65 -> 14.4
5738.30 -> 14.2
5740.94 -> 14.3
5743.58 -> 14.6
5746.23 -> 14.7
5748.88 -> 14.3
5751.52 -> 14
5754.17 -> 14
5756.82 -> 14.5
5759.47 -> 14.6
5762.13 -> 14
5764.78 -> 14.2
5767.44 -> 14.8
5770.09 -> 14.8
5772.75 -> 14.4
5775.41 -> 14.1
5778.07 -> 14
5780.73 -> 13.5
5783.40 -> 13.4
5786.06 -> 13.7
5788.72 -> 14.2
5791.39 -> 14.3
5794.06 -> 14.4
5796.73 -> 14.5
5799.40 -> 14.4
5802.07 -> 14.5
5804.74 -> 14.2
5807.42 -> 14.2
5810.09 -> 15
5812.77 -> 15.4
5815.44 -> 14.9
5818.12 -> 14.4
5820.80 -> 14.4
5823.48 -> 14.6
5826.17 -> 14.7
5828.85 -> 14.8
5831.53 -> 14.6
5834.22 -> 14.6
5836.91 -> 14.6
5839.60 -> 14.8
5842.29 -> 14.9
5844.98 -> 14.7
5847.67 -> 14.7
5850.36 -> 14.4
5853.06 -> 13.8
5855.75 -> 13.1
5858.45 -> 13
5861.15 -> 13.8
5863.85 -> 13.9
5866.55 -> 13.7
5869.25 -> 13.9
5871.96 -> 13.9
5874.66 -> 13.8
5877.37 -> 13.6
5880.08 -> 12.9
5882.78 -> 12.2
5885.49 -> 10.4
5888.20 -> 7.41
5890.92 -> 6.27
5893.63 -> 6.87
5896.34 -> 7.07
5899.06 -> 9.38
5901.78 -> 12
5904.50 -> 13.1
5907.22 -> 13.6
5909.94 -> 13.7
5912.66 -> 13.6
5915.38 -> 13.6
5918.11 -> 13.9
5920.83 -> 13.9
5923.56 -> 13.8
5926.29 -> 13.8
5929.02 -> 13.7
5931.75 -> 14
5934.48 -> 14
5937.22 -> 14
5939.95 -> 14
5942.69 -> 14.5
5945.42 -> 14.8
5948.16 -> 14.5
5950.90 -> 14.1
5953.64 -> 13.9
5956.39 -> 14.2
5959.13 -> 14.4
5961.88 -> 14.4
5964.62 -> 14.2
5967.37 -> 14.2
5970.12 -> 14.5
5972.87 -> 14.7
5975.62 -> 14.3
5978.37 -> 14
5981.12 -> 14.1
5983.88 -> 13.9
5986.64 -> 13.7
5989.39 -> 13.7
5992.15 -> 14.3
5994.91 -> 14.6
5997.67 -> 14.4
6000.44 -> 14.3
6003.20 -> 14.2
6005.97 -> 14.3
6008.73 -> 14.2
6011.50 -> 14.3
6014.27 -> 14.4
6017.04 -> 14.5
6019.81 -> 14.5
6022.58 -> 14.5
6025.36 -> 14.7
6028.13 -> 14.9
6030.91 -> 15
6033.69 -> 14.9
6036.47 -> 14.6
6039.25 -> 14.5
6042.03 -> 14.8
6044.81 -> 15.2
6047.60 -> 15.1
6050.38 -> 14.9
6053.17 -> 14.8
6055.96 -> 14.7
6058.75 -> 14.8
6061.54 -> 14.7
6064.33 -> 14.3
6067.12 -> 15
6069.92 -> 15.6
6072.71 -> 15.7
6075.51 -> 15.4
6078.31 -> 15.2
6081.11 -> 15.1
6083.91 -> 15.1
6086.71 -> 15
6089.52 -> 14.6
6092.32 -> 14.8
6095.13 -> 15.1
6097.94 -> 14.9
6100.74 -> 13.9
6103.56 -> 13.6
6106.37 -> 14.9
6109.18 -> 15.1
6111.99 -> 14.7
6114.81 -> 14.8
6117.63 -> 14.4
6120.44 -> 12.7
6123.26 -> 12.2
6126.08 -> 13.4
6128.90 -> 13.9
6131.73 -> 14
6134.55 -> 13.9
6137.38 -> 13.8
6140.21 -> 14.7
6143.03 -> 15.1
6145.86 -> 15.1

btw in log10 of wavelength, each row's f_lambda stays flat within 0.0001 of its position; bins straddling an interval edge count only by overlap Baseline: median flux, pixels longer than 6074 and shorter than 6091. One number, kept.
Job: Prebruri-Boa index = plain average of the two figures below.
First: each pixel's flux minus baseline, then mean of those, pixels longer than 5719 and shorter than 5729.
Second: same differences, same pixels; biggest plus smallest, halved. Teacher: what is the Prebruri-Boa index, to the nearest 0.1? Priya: -0.7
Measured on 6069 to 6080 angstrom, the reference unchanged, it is 0.4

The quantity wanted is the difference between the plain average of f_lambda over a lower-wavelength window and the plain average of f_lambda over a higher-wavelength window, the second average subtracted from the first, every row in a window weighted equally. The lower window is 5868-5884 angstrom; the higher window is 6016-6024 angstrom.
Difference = -1.1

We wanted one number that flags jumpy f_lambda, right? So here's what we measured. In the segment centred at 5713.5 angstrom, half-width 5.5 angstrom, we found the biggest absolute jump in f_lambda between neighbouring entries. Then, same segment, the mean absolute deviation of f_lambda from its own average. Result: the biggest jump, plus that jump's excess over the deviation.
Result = 0.80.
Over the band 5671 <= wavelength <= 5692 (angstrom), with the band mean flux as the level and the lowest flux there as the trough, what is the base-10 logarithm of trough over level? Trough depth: -0.019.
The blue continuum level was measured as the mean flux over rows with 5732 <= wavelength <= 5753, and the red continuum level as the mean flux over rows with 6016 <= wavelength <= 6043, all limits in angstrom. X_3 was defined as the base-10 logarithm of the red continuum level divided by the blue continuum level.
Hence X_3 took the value 0.010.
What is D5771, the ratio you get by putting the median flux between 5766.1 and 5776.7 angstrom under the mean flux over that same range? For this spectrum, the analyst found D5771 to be 0.995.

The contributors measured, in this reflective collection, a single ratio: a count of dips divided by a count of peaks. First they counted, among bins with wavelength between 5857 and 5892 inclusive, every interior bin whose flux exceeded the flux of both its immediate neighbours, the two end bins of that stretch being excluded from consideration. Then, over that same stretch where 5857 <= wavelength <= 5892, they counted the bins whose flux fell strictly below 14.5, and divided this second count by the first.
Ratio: 13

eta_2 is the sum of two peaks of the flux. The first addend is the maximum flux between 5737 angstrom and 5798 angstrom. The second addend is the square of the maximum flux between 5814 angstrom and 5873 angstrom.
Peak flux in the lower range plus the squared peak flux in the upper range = 237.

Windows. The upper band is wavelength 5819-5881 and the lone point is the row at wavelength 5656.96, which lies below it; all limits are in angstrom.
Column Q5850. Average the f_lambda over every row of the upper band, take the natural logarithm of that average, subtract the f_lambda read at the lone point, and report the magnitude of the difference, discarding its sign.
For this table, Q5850 10.6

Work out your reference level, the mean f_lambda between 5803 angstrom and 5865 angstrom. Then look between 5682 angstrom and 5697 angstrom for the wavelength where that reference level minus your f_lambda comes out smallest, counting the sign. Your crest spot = 5693.55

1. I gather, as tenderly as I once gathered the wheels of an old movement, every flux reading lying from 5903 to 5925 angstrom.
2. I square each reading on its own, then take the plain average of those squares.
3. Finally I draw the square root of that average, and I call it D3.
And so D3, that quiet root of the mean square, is 13.7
